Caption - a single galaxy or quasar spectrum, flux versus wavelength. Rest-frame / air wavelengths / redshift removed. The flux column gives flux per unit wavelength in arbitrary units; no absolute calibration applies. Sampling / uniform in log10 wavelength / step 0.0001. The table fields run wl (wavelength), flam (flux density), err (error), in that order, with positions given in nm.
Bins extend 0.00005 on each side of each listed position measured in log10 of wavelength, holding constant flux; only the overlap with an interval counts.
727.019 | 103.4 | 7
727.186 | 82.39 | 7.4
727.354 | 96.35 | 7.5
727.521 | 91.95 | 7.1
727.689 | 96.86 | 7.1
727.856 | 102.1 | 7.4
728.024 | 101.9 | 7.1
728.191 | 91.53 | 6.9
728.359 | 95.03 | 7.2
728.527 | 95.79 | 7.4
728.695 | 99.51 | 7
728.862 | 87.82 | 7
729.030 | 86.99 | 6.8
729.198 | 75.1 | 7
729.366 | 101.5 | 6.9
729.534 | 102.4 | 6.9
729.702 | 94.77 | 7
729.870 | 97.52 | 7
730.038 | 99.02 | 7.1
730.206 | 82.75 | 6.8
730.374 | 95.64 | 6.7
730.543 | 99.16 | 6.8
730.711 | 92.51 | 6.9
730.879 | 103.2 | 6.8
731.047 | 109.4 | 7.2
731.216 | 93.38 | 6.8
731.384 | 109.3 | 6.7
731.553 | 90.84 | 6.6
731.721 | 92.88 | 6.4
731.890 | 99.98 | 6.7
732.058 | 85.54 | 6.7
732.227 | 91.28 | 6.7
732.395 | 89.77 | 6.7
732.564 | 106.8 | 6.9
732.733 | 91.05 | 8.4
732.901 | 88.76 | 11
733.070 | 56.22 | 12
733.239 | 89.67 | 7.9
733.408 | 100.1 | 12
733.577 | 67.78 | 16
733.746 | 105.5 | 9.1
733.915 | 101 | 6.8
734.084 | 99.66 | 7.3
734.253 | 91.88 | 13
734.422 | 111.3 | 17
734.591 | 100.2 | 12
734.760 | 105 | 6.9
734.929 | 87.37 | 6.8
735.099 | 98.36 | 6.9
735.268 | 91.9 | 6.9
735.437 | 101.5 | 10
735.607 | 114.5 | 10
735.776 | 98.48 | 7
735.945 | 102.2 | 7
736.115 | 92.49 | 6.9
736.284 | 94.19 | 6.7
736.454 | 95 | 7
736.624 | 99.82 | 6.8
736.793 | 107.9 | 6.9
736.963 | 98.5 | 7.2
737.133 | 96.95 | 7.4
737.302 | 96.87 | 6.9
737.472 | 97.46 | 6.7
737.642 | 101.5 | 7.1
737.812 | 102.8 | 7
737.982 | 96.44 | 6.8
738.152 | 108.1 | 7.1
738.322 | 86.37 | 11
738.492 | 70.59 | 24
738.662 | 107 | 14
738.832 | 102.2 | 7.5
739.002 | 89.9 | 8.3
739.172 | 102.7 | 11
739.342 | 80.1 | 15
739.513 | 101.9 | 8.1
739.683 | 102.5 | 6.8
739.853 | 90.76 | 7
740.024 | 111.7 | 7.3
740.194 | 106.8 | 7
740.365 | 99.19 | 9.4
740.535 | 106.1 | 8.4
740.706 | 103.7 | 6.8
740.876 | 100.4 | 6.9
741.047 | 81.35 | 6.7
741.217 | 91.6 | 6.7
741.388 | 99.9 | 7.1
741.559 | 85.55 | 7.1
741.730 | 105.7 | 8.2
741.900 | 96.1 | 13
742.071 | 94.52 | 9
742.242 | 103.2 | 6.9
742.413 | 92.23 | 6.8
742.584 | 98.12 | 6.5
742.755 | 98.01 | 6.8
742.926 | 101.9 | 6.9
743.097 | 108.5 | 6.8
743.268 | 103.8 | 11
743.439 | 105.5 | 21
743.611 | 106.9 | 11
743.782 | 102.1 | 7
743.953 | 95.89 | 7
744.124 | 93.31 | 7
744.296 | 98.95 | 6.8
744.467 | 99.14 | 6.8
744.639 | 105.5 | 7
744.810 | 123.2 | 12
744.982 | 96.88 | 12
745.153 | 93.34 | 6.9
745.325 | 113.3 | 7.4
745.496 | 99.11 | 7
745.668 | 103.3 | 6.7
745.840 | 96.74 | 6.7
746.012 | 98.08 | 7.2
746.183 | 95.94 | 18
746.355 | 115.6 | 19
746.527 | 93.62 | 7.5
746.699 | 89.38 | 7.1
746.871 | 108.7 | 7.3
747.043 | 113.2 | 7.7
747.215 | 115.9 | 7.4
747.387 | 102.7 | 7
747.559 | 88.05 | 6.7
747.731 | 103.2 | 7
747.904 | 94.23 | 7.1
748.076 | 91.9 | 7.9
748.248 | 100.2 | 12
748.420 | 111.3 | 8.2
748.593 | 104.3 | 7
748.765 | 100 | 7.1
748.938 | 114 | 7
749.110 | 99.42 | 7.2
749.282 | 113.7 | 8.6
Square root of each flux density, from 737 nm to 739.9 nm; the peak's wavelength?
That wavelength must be 738.152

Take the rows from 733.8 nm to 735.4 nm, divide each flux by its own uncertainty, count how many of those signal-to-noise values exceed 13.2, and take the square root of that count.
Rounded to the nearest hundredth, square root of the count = 2.24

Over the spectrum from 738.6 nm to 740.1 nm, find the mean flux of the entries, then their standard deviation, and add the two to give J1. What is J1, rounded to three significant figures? 108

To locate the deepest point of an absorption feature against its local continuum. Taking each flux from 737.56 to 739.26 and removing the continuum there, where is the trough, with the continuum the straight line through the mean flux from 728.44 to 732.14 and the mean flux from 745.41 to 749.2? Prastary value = 738.492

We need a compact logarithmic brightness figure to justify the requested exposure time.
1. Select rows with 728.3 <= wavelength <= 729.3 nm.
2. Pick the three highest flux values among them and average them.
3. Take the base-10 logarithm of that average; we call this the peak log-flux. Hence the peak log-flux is 1.99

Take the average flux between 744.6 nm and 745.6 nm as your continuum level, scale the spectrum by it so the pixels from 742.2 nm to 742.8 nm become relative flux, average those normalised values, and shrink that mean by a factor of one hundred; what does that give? 0.0093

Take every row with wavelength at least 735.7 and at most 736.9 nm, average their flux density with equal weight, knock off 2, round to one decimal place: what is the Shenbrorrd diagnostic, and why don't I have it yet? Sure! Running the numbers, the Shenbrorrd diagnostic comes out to 96.6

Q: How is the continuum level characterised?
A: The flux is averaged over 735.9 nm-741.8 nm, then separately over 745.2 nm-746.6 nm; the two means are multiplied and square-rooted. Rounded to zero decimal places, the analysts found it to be 100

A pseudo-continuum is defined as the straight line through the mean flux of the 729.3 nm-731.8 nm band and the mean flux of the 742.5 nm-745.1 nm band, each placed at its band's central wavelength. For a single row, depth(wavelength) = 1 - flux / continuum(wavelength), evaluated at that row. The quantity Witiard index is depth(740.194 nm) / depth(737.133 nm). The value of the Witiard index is -2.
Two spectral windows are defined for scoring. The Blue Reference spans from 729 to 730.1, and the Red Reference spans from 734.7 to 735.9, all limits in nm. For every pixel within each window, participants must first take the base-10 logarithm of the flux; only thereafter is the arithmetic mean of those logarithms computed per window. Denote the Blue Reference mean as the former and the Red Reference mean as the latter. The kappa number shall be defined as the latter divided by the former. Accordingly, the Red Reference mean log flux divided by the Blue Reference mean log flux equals 1.01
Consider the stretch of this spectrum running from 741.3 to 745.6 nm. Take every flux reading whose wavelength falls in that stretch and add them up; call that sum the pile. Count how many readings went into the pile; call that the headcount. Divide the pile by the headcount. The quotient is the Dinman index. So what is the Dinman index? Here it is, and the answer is 101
